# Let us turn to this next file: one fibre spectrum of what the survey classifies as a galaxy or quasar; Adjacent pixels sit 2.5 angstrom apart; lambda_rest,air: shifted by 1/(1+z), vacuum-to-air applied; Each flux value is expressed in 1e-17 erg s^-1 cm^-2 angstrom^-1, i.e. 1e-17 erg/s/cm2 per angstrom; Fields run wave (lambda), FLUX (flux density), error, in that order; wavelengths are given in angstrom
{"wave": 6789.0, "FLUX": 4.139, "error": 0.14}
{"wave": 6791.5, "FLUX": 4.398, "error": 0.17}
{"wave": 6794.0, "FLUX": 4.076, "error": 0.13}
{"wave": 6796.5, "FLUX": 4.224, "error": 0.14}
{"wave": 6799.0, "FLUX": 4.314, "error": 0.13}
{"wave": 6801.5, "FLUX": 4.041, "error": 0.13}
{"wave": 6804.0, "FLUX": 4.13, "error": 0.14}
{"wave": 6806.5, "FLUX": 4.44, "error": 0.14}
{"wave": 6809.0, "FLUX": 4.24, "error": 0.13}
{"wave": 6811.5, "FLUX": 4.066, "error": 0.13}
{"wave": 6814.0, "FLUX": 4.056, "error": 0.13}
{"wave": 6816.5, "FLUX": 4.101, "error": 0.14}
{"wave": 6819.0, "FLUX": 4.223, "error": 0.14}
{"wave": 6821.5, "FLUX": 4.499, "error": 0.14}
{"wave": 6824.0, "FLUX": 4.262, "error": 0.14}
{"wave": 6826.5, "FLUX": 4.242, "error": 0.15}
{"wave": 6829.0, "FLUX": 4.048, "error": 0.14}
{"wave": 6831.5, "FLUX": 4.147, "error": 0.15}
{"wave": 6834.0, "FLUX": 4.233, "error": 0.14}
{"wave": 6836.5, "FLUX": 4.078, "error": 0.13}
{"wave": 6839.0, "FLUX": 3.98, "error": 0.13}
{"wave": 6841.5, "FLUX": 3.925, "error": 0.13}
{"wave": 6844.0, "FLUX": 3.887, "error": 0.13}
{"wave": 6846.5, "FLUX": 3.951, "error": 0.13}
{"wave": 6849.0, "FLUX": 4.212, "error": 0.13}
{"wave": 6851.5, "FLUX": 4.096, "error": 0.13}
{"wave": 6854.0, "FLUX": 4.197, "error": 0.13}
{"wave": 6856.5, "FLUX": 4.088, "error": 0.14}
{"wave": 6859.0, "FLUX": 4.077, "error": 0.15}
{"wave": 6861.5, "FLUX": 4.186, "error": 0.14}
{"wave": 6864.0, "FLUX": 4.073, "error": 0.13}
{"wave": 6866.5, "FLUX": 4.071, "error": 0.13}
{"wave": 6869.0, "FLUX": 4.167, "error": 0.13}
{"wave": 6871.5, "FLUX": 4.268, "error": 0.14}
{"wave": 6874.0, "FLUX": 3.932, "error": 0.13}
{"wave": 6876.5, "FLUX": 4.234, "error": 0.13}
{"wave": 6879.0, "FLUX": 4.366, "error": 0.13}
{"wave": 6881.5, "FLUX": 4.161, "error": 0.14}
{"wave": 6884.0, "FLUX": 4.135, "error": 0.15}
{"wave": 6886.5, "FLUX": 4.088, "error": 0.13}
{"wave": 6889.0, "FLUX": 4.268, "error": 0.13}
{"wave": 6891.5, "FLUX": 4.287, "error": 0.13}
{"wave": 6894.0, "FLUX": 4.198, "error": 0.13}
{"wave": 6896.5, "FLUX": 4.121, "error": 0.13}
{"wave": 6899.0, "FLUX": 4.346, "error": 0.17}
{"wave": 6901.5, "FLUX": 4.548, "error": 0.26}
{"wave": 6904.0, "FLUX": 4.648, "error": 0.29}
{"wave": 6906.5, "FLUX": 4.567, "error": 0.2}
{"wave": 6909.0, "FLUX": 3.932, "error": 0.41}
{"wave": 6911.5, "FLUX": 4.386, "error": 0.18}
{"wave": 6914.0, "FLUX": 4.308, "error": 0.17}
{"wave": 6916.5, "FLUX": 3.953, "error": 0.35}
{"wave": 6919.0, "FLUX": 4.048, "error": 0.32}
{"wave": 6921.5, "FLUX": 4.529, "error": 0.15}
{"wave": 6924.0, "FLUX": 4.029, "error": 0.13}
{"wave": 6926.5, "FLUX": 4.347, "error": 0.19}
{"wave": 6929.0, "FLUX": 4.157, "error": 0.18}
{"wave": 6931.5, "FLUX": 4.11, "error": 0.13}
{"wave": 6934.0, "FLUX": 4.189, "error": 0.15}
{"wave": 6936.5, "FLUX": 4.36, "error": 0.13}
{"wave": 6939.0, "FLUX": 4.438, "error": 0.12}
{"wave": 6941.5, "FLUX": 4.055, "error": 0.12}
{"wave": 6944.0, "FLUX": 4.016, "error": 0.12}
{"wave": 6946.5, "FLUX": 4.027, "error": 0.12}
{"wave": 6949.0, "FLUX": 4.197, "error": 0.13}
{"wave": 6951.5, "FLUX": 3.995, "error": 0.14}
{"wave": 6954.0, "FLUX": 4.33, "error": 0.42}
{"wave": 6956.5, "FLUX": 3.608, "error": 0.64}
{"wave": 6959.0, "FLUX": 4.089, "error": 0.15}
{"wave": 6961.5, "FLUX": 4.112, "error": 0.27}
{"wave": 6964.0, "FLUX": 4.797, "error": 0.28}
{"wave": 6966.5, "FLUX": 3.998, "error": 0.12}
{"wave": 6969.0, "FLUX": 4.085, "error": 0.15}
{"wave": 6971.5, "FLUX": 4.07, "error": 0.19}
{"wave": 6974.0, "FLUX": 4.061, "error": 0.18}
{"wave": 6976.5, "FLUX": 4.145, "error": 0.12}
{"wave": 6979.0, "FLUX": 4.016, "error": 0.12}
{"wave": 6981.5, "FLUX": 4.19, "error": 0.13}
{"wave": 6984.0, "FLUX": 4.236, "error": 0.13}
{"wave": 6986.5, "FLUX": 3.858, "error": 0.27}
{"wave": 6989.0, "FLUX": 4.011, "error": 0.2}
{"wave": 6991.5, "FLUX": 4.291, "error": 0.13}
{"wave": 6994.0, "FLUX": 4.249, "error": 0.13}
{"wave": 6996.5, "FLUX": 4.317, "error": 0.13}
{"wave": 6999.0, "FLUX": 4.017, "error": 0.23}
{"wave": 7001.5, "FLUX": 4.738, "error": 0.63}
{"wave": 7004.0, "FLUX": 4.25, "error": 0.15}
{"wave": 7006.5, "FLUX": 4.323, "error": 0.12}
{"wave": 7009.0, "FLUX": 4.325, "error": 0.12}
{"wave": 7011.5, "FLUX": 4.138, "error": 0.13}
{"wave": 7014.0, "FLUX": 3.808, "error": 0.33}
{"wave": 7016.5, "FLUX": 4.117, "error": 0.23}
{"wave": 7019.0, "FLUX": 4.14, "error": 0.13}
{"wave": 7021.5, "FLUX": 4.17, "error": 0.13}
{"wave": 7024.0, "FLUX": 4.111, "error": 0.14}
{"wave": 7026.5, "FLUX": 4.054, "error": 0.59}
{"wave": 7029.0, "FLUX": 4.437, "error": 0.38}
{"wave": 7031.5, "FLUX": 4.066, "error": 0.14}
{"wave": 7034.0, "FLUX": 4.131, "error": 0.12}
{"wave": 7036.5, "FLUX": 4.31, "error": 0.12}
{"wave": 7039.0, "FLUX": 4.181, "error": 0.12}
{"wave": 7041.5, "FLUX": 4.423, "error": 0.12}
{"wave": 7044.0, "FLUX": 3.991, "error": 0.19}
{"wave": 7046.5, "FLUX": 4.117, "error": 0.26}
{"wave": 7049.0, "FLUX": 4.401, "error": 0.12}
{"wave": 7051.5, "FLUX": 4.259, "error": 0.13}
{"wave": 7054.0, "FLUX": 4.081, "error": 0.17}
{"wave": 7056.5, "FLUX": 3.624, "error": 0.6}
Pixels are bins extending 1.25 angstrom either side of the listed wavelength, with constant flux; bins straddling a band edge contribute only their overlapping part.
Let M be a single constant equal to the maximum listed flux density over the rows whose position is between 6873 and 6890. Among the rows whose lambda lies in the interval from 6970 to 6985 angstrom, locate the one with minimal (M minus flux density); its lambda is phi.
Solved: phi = 6984.0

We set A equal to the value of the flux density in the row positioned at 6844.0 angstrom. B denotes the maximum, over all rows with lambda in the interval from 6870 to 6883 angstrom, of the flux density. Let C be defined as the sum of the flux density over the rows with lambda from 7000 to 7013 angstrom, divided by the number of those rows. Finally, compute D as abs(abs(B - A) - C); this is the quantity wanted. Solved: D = 3.88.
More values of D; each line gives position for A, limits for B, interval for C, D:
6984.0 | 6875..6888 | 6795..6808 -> 4.10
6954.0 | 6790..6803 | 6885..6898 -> 4.12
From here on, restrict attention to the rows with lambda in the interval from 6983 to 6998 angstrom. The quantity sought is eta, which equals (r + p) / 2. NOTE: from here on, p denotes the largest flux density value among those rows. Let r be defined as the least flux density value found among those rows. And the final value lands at 4.09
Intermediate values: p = 4.317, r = 3.858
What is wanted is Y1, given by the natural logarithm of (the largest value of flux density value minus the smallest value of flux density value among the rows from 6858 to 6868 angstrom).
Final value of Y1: -2.2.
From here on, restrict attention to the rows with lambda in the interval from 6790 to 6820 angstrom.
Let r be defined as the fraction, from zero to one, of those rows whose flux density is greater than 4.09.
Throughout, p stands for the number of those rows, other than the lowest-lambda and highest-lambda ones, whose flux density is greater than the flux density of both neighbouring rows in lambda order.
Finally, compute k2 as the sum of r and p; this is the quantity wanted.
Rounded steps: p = 2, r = 0.67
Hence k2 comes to 2.7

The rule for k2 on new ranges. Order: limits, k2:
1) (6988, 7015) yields 4.7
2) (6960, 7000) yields 6.5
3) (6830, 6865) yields 4.4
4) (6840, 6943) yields 11.7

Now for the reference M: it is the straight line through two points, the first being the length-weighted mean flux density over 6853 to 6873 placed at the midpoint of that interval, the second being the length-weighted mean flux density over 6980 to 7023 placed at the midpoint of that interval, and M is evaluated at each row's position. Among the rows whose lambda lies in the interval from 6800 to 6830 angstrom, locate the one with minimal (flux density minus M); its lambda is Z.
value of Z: 6829.0 angstrom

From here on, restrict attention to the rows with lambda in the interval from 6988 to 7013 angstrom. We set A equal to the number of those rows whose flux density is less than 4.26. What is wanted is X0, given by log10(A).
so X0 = 0.70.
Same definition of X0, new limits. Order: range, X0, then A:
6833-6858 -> 1.00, 10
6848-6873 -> 0.95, 9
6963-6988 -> 0.95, 9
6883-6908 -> 0.60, 4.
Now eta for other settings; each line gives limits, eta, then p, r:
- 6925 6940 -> 4.27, 4.438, 4.11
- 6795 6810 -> 4.24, 4.44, 4.041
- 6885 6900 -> 4.22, 4.346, 4.088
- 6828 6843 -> 4.08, 4.233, 3.925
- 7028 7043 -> 4.25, 4.437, 4.066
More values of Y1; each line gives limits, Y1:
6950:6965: 0.2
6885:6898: -1.6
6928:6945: -0.9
